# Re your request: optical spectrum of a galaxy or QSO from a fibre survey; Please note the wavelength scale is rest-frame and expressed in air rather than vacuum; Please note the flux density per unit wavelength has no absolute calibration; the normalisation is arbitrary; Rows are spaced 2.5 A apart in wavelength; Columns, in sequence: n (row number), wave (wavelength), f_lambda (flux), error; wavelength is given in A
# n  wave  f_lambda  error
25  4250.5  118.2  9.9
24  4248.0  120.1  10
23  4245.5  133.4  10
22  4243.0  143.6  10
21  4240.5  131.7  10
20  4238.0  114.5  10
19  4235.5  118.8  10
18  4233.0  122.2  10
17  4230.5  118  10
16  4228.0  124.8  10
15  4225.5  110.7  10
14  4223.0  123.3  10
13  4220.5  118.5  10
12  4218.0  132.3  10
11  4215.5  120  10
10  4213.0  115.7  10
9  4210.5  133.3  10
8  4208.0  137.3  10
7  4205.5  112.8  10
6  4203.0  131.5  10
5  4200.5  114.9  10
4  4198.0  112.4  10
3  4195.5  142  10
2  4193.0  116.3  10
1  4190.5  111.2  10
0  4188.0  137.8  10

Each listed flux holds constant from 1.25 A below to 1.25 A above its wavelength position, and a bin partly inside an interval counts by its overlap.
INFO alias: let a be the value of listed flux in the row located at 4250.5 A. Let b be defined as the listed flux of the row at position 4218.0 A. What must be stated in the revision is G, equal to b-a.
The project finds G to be 14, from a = 118.2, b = 132.3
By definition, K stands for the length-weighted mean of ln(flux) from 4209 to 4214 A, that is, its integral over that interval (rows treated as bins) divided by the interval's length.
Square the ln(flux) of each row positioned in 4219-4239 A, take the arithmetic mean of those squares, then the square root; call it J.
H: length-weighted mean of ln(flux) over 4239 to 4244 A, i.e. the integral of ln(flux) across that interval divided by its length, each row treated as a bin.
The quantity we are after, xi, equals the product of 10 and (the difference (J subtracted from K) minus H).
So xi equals -48.6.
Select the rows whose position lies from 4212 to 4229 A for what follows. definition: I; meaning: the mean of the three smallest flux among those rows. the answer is 115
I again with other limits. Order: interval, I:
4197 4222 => 113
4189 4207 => 112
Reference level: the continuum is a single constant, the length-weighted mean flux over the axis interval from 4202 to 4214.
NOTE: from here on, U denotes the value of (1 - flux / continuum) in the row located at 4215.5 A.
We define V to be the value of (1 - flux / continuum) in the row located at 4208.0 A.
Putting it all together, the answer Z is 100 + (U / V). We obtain 99.4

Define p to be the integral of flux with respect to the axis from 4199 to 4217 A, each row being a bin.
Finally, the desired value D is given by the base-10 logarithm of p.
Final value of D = 3.35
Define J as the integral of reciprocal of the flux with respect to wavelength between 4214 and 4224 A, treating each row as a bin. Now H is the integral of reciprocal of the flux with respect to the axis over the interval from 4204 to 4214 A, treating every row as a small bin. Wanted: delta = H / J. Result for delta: 0.99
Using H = 0.0805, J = 0.0812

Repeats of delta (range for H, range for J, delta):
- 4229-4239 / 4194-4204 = 1.04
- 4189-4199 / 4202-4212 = 1.06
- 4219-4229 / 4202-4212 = 1.07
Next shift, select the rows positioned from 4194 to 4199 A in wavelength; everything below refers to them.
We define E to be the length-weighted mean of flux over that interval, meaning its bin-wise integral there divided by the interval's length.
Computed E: 127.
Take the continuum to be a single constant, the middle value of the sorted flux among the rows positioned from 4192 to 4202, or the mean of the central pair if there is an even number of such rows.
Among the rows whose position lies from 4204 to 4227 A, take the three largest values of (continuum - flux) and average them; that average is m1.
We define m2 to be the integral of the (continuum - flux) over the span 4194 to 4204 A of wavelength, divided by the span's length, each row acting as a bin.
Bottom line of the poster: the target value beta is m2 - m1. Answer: -11.8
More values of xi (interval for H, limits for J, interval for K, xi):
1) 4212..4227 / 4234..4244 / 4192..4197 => -47.8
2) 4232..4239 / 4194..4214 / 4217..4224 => -47.8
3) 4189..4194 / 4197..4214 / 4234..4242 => -47.4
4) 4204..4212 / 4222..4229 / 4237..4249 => -47.7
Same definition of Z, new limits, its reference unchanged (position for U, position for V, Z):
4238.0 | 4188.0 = 99.0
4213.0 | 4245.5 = 98.5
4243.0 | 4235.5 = 97.7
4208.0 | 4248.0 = 98.2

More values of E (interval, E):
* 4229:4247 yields 126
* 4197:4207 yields 119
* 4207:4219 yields 127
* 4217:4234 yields 121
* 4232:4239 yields 119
